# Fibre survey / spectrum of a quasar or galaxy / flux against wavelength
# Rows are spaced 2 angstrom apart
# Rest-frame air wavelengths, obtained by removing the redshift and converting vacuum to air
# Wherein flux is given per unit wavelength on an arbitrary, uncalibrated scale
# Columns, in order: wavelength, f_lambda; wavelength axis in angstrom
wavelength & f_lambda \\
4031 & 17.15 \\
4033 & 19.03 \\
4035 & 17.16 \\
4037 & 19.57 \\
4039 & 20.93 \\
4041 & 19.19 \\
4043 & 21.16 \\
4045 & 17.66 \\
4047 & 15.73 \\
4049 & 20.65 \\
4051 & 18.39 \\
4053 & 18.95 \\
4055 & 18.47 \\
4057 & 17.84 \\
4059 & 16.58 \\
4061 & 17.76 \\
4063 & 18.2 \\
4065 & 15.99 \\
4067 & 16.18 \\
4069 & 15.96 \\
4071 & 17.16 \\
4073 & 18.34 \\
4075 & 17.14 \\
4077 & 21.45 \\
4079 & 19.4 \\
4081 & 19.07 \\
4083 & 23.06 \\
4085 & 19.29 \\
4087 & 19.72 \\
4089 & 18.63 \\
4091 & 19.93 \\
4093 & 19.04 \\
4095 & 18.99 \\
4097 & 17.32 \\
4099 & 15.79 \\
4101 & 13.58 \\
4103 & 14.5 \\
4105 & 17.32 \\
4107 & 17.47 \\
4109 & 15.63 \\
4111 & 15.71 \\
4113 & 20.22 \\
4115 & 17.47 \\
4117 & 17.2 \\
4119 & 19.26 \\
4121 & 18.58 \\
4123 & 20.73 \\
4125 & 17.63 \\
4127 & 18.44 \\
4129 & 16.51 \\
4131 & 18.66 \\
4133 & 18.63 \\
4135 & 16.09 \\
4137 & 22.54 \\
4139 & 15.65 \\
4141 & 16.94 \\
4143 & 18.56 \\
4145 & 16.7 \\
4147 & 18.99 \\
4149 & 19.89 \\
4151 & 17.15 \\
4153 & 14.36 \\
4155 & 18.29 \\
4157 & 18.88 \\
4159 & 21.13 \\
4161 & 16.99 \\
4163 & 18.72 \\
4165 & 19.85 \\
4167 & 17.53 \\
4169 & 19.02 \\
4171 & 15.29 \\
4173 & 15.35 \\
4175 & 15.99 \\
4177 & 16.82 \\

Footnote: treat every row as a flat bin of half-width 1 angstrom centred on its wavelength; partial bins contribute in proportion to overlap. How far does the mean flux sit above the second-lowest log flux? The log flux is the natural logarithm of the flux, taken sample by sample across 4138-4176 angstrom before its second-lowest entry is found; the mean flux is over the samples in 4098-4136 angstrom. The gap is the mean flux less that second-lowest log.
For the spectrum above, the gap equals 14.6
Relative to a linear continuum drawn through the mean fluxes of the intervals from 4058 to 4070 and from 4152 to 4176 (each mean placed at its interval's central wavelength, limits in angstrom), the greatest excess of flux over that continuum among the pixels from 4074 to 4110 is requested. 6.1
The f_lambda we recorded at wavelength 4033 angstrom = 19.03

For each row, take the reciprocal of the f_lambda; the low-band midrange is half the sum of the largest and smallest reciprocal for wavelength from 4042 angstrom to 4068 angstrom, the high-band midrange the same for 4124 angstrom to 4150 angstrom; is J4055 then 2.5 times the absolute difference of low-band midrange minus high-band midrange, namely 0.0032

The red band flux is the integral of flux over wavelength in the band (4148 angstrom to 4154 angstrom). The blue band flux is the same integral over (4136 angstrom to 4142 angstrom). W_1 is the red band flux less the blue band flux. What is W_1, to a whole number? -7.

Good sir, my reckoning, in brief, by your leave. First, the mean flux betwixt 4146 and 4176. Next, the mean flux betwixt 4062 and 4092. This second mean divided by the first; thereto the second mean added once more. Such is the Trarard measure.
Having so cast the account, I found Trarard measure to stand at 19.7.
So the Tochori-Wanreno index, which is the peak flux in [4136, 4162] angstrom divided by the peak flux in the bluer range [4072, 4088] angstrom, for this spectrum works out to 0.98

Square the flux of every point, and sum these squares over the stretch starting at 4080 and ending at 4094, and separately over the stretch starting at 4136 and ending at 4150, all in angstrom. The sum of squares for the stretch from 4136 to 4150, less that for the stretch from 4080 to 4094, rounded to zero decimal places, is -344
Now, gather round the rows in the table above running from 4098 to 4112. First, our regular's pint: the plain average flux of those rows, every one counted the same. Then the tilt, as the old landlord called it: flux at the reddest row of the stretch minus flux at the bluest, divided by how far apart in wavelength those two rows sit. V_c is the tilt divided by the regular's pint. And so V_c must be 0.000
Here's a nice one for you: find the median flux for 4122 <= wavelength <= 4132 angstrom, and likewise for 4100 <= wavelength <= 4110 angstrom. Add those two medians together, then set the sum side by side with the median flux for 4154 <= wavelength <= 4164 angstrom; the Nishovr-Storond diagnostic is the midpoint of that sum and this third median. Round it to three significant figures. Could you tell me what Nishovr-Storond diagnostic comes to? 26.4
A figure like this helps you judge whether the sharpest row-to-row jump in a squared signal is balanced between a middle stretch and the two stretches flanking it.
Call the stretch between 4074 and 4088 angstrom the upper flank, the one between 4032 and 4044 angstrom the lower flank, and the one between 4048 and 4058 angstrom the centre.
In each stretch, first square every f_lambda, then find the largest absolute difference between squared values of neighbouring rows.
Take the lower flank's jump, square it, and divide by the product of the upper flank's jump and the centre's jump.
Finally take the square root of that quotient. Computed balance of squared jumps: 0.73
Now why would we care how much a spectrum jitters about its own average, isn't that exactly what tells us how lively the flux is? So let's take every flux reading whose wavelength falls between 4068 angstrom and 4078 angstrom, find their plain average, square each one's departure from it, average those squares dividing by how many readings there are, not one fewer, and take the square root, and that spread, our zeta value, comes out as 1.9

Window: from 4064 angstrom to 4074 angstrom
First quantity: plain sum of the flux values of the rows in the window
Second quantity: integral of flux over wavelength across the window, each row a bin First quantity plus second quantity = 251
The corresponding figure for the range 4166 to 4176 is 250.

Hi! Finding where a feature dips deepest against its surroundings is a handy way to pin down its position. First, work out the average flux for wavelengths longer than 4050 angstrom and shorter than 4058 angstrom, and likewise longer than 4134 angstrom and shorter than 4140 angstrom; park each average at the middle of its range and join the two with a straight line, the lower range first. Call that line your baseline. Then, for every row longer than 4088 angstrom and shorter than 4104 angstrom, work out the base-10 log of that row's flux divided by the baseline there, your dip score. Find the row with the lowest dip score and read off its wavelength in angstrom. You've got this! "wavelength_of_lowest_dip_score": 4101 angstrom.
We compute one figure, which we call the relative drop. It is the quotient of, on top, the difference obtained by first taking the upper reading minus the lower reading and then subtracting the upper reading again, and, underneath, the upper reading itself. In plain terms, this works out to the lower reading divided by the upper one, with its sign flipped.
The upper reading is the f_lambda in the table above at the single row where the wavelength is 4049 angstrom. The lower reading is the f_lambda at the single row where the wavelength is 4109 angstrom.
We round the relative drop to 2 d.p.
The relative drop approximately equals -0.76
